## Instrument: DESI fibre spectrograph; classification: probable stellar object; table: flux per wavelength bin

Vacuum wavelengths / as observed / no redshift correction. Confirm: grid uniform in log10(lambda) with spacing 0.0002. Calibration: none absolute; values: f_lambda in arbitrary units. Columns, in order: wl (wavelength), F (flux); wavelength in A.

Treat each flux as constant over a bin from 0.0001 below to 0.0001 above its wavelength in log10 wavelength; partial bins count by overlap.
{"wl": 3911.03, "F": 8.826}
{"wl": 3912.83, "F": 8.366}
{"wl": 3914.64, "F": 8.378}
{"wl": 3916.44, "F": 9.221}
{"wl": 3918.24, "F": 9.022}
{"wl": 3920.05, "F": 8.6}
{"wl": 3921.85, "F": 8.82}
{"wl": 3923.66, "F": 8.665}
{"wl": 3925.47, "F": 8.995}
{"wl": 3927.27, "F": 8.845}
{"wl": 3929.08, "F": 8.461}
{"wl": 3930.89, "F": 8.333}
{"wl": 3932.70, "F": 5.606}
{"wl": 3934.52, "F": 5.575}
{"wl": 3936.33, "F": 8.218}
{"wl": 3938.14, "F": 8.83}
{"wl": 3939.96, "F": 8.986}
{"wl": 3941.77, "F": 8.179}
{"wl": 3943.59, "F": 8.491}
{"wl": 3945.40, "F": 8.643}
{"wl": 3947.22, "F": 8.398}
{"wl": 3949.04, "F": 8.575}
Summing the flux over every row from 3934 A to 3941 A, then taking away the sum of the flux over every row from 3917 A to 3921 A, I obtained 14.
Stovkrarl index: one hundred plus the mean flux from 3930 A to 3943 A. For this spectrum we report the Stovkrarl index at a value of 107.7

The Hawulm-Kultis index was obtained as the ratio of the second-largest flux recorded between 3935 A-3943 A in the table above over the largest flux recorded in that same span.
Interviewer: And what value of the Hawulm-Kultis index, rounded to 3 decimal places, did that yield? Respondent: 0.983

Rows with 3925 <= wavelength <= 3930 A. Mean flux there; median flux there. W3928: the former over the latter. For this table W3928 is 0.99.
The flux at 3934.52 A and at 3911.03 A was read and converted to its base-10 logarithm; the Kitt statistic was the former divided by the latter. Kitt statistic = 0.79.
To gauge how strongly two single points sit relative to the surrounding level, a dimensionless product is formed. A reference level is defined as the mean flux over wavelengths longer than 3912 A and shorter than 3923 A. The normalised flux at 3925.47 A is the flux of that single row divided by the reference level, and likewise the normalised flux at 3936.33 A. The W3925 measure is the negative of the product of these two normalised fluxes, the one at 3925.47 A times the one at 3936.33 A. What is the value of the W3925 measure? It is -0.97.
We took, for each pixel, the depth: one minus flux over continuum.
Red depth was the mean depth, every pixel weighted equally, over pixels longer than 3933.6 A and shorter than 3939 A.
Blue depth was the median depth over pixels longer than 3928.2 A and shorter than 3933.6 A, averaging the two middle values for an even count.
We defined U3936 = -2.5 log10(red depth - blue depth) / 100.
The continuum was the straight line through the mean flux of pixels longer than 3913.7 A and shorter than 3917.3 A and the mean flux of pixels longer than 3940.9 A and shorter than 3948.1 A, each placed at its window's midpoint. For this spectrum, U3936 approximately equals 0.027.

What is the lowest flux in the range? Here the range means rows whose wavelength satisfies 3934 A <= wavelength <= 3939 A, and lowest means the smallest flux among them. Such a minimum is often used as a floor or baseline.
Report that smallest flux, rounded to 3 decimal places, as 5.575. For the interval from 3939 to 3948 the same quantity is 8.179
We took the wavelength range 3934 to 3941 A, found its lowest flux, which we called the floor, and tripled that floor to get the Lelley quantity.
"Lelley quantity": 16.7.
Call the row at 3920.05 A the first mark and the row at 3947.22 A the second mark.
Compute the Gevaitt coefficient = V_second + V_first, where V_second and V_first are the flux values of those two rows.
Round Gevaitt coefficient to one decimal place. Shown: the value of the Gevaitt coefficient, 17.0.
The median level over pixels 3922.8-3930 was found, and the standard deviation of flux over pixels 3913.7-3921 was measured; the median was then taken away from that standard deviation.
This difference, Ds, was -8.4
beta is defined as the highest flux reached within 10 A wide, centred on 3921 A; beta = 9.221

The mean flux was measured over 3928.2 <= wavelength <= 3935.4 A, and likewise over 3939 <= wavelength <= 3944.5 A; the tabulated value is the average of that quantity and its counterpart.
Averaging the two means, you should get 7.77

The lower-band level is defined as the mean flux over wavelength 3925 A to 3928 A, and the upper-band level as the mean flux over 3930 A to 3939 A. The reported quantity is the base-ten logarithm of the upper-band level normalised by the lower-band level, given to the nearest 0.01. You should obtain -0.09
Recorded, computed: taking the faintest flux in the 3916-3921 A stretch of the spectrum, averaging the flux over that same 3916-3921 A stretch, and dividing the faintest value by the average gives 0.96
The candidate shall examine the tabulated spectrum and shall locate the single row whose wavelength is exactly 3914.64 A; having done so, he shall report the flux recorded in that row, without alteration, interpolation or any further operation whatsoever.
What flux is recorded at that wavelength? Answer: 8.378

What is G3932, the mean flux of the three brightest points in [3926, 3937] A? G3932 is 8.55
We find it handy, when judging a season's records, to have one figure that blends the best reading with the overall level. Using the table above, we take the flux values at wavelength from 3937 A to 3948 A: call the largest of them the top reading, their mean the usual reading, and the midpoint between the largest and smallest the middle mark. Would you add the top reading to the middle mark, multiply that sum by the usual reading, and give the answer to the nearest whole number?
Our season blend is 151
